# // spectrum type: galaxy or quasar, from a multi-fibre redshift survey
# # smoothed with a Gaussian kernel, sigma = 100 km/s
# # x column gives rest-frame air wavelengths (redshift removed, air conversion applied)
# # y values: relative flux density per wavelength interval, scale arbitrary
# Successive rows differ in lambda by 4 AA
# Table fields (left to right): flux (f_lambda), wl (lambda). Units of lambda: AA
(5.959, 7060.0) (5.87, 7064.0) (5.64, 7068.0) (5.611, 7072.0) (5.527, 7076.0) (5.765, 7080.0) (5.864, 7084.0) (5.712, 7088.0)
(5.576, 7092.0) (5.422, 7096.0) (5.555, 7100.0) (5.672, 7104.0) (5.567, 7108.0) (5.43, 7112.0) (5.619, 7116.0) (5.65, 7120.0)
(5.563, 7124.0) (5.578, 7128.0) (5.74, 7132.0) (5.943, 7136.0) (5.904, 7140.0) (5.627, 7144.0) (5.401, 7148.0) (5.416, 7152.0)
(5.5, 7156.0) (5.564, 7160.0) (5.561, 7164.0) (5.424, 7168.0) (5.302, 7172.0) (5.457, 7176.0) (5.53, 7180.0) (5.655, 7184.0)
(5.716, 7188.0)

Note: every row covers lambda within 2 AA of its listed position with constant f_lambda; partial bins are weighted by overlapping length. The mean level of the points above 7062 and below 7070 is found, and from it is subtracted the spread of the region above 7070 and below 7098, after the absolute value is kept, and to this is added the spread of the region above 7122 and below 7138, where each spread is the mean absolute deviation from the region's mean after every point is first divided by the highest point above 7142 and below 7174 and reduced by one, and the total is 5.76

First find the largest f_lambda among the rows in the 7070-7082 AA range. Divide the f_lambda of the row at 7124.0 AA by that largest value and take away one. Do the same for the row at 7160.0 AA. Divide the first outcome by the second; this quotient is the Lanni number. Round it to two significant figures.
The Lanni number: 1.0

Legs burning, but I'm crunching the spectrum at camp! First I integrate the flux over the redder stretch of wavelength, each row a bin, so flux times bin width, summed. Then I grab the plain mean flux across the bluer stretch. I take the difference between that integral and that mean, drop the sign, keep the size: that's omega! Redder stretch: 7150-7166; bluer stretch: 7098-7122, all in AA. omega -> 83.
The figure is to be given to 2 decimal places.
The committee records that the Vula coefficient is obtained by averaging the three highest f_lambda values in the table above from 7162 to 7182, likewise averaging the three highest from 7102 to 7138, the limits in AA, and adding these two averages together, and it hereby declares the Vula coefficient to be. 11.30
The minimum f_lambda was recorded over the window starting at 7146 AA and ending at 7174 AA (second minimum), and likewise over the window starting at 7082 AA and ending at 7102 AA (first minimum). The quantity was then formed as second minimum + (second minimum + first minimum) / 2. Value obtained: 10.7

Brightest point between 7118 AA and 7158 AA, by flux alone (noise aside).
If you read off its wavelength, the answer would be 7136.0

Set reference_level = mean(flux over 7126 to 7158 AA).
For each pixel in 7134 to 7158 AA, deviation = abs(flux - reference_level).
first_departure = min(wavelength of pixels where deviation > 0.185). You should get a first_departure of 7136.0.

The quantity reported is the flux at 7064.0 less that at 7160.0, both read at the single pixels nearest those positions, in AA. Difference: 0.31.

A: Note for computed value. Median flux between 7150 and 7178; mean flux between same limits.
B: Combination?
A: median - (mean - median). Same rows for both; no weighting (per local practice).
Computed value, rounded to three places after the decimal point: 5.453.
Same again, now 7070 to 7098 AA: 5.582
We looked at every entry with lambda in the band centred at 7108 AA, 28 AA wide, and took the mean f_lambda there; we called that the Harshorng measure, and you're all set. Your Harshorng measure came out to 5.56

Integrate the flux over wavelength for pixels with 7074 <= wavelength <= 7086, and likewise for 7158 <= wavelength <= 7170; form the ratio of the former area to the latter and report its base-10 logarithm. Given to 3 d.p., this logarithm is 0.016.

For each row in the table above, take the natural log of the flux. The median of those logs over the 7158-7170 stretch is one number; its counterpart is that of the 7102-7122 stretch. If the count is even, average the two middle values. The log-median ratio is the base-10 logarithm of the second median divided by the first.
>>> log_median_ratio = 0.0026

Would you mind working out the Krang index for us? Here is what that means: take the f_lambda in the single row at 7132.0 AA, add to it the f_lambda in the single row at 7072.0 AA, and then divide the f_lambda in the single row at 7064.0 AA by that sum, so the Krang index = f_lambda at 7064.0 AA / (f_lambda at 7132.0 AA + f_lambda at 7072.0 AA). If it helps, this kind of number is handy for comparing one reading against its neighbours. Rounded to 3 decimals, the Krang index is 0.517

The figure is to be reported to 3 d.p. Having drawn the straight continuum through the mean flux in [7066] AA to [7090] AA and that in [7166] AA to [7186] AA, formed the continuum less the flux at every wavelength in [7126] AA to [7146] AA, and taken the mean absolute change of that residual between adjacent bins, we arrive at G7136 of 0.170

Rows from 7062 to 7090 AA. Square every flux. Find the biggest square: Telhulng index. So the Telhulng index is 34.5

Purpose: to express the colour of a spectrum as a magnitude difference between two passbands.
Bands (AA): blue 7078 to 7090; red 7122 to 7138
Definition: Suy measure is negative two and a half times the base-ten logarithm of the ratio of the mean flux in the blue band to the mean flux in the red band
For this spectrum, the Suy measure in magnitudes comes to -0.014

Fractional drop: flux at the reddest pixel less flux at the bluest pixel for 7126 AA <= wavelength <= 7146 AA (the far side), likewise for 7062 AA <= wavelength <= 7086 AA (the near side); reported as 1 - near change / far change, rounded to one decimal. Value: 1.1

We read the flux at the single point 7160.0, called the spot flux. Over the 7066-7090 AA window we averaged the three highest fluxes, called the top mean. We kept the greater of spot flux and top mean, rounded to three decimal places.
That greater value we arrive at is 5.780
